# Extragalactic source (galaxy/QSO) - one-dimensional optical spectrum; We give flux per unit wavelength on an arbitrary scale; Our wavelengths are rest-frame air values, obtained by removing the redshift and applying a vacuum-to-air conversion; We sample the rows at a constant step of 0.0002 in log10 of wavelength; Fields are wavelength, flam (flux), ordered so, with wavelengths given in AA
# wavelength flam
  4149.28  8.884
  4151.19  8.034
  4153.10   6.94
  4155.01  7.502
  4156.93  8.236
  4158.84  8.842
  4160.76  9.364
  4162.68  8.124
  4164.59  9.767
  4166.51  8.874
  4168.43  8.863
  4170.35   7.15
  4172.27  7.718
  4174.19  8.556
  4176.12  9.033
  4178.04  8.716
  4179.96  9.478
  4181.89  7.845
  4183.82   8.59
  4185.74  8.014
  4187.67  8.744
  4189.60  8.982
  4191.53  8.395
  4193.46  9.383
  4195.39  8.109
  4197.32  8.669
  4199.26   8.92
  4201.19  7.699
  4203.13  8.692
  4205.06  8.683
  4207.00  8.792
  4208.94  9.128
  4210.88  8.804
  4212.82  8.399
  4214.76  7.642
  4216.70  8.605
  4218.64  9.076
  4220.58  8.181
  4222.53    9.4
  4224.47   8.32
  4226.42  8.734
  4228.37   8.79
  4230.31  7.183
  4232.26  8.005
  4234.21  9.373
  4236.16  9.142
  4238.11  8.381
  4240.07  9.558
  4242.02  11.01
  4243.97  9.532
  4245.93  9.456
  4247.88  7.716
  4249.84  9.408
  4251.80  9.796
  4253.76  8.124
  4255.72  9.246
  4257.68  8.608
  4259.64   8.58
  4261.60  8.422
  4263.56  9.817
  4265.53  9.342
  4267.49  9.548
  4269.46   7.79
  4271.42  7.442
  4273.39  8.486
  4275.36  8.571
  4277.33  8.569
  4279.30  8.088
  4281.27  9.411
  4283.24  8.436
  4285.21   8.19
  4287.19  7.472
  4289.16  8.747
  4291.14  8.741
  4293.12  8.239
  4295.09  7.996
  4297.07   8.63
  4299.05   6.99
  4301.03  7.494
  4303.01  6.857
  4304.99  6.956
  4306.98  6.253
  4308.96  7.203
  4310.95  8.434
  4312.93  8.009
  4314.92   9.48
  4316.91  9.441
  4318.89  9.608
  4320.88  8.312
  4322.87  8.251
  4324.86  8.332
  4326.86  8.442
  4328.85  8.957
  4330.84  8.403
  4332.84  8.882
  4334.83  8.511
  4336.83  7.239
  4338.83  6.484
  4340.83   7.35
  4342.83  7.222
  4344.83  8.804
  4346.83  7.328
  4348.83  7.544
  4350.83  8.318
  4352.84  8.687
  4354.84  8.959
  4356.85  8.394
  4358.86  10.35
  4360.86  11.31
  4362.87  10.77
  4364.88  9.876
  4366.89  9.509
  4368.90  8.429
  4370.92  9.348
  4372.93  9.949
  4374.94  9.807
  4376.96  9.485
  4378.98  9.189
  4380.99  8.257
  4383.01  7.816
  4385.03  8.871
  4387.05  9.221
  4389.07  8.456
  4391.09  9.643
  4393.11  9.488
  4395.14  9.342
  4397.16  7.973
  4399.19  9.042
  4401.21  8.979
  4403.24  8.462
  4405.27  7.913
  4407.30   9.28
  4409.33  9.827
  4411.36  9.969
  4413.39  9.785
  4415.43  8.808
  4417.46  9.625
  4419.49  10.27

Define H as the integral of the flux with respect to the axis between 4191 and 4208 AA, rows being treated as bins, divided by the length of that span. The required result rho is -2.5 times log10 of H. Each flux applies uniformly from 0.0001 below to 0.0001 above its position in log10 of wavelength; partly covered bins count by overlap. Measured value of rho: -2.34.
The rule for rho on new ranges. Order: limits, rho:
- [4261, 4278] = -2.35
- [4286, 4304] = -2.25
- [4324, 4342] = -2.26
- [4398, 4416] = -2.40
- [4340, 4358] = -2.27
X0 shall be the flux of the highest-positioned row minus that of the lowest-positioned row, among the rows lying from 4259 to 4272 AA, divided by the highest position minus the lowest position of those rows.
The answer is -0.10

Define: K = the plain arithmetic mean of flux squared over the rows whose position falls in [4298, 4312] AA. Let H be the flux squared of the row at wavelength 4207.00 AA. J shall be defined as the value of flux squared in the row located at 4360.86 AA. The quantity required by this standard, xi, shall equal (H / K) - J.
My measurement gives -126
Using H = 77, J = 128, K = 52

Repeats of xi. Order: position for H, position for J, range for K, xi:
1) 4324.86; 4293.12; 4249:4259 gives -67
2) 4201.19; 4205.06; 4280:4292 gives -75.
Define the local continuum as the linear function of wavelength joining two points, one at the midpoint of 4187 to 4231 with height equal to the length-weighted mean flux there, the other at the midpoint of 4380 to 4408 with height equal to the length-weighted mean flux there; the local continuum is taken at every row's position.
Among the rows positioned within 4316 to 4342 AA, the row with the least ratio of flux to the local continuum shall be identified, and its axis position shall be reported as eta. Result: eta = 4338.83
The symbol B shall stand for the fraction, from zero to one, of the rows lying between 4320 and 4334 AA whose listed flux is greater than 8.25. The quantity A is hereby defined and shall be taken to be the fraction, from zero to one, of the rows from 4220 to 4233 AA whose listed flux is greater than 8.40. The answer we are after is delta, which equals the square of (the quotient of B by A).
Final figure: 5.4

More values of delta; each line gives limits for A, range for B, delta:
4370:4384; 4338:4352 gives 0.2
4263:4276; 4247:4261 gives 1.0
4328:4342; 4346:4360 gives 1.6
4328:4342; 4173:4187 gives 1.6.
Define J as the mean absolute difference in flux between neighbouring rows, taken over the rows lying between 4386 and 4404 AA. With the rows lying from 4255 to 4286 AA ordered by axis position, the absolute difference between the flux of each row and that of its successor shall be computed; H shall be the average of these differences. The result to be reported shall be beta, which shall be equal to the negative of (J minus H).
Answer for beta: 0.0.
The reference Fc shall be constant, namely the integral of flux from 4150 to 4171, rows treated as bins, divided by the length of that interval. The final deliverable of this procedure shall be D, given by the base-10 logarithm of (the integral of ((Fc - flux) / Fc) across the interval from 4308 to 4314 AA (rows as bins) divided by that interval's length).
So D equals -1.3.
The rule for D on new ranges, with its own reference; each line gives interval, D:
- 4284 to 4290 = -1.6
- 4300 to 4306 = -0.8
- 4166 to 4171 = -2.3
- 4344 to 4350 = -1.2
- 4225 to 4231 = -2.1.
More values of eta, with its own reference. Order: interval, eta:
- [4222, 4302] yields 4299.05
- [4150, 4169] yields 4153.10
